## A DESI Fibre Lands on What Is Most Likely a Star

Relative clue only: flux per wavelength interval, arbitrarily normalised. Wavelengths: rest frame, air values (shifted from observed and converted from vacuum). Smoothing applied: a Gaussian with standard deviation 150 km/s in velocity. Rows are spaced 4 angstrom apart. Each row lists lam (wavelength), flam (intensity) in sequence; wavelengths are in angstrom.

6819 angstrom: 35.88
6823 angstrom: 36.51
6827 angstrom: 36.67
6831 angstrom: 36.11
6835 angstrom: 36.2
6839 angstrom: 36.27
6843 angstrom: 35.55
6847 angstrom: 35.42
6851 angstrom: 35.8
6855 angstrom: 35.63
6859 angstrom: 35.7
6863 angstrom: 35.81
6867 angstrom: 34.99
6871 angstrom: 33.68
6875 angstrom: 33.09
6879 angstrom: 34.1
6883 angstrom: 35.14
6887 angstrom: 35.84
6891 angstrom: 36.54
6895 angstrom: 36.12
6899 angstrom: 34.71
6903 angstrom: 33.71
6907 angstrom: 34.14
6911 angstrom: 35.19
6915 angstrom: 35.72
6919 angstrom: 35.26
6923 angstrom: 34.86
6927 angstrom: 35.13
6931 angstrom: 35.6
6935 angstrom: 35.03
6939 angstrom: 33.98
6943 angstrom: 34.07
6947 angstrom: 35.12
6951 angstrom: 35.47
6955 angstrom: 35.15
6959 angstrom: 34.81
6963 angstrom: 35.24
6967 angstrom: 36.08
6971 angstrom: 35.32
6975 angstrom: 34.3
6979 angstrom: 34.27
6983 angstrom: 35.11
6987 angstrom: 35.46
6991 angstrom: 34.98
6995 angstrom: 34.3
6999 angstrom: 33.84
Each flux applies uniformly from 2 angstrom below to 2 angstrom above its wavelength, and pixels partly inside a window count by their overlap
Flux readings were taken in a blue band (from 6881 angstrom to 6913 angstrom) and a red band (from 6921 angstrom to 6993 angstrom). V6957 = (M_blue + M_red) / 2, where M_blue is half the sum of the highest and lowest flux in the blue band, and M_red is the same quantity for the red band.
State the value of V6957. 35.1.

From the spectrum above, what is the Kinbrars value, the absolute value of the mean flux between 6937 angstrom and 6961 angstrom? 34.8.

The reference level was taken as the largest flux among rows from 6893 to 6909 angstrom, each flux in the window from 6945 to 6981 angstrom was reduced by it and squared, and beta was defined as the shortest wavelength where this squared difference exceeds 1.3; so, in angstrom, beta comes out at 6959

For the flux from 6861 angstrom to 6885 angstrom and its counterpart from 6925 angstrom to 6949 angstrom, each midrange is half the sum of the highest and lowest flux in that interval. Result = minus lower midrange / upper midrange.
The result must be -0.99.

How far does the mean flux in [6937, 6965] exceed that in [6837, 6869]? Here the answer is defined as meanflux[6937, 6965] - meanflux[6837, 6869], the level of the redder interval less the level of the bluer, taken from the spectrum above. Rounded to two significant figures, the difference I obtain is -0.81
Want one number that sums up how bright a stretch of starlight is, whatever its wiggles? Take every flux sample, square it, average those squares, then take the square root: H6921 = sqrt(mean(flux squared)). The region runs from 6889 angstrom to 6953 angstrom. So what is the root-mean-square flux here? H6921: 35.0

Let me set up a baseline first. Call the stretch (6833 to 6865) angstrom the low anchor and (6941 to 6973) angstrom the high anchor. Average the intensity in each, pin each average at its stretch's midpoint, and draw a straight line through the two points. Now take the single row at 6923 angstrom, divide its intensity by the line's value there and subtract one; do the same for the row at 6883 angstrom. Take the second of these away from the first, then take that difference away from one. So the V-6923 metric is 1.00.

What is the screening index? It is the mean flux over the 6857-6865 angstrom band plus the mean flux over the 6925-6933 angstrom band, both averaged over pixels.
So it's 71.1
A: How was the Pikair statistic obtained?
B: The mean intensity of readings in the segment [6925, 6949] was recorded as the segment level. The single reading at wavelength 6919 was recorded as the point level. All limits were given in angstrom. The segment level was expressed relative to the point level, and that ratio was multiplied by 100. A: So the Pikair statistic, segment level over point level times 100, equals 98.8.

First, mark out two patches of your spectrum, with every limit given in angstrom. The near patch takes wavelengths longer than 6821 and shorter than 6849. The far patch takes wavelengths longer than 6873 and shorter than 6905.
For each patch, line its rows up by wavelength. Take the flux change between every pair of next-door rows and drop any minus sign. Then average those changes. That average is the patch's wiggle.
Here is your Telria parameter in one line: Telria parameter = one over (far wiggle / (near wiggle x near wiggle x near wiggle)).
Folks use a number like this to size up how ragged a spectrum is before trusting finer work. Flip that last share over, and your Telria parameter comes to 0.03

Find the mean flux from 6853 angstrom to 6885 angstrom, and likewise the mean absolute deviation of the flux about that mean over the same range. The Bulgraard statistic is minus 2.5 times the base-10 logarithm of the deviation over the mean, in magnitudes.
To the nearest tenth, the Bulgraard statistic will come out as 4.0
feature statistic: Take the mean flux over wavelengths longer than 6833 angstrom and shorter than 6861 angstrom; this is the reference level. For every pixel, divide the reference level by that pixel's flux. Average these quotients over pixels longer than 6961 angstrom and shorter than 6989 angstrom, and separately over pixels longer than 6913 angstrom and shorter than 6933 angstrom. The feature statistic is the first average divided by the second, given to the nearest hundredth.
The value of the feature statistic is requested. 1.01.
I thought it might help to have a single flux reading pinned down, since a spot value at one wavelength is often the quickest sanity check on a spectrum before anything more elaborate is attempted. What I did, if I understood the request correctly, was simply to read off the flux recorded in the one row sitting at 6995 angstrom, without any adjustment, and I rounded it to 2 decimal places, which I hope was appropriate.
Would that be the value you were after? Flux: 34.30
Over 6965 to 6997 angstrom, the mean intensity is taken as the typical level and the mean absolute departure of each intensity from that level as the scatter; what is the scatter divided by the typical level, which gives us 0.0147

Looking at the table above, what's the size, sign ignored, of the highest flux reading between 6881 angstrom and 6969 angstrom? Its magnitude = 36.5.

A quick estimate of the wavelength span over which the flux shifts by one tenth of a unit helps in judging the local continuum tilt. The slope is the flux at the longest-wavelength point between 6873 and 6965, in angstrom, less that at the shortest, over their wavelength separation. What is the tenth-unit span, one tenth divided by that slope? 4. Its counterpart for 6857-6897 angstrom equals 9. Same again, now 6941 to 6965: 2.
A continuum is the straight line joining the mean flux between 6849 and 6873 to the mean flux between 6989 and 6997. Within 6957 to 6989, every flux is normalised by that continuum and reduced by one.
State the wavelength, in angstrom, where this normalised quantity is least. 6979 angstrom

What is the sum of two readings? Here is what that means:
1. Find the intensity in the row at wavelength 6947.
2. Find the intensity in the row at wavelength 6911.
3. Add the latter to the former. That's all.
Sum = 70.3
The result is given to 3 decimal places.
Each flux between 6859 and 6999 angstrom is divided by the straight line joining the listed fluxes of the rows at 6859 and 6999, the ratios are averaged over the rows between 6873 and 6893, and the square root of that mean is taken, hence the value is 0.994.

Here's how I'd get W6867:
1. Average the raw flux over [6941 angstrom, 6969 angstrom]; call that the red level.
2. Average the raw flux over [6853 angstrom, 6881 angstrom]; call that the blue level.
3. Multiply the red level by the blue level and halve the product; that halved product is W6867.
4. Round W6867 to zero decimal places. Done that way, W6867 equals 610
